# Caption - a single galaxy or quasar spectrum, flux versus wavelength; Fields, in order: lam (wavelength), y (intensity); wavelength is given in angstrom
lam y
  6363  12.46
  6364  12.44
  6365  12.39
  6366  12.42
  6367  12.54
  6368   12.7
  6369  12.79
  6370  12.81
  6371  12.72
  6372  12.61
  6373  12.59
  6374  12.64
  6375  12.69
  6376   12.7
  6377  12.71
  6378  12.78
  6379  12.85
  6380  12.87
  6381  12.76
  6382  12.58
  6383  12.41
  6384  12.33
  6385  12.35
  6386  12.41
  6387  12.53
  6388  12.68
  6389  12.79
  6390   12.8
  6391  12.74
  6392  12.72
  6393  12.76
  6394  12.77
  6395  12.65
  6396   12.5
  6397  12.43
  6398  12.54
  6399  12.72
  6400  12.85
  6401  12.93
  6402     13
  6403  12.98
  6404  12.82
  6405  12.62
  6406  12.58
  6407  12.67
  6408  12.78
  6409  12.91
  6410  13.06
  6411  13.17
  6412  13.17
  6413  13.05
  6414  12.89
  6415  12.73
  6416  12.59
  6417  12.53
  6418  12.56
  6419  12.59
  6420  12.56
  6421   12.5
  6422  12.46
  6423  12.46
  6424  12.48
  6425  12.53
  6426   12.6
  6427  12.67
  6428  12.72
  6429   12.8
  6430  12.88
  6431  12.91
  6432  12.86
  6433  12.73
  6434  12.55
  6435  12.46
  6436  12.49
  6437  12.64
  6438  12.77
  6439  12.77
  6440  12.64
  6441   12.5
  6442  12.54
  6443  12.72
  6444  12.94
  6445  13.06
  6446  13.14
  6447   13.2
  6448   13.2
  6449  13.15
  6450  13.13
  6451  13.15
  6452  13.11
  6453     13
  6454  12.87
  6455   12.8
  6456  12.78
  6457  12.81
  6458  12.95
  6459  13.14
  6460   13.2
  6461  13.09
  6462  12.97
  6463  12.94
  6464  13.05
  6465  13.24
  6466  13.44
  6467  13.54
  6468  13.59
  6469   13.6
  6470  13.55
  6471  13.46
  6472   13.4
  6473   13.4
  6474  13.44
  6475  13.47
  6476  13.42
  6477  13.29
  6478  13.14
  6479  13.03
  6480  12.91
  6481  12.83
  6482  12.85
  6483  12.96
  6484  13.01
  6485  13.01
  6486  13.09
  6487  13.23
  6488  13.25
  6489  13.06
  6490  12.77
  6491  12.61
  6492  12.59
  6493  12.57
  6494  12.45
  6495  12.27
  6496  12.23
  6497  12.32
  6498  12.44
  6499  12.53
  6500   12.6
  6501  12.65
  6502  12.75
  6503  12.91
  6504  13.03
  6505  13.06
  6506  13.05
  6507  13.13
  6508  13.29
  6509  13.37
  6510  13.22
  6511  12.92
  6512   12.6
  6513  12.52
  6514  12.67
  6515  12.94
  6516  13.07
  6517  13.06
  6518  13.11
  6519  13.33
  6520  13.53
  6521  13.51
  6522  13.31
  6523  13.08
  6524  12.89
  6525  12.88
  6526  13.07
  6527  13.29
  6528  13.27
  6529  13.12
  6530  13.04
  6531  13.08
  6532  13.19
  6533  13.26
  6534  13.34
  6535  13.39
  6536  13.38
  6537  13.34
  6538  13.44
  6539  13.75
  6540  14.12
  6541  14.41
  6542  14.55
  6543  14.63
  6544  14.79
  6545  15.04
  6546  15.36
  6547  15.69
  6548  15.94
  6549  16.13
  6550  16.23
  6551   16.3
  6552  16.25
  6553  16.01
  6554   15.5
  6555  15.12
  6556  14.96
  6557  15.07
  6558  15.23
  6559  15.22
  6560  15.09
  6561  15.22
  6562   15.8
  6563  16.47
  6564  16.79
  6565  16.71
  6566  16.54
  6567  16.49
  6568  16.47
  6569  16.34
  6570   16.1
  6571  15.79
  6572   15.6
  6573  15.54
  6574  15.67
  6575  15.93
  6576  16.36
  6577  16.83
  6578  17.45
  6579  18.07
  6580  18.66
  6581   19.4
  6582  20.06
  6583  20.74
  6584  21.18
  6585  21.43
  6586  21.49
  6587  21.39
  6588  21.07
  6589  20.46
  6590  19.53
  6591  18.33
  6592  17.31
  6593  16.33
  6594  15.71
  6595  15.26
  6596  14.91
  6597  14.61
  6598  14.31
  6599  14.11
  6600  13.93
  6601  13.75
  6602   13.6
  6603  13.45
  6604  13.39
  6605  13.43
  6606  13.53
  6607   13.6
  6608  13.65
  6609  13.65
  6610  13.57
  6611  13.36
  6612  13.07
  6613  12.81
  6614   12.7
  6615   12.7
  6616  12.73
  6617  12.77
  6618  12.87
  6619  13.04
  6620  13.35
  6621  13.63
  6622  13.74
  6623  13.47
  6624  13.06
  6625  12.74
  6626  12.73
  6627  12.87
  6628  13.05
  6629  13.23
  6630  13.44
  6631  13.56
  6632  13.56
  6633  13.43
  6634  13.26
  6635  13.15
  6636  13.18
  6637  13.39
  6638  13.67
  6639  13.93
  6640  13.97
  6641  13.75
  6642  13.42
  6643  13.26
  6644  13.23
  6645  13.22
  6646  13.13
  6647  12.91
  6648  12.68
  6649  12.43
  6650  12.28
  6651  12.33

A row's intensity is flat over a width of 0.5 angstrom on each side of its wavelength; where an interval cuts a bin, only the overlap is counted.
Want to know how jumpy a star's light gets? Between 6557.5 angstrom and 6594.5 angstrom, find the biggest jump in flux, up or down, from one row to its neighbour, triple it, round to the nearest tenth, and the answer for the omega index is 3.6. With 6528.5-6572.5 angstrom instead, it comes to 2.0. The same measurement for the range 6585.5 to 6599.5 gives 3.6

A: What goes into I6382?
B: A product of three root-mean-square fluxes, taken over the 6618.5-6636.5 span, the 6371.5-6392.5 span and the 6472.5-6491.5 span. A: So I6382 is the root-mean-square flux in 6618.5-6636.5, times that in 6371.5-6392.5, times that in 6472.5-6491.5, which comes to 2195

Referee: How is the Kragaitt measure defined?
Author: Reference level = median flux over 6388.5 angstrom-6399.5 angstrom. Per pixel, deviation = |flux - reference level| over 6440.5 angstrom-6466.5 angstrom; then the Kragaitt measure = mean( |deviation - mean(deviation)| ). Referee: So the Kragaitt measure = 0.14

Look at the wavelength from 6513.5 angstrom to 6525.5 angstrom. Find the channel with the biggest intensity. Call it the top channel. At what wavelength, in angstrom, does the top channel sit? 6520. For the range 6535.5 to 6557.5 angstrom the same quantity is 6551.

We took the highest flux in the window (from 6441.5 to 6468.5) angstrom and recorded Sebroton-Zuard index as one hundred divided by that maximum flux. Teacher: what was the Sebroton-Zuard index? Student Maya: 7.4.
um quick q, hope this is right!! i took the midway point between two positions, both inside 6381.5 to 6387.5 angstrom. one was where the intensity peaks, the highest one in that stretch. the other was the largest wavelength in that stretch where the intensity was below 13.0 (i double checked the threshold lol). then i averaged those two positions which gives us 6384.5 angstrom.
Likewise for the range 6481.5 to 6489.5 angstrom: 6485.5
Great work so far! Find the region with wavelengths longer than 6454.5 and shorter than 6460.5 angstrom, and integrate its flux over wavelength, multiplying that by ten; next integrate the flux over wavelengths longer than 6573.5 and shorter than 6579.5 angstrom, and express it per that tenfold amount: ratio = 0.129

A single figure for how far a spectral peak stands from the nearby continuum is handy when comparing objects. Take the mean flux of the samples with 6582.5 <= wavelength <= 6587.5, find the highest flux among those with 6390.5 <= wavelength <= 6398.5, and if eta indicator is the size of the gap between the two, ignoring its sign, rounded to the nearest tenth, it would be 8.5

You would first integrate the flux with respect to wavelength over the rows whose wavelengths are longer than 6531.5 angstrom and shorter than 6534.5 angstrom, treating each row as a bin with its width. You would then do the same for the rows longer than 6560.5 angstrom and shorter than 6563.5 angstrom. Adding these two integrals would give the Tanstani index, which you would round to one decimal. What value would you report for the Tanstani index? 87.3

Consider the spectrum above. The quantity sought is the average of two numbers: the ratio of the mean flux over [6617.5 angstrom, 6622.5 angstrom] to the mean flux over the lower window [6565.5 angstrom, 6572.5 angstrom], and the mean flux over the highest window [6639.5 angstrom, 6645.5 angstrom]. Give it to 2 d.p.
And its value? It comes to 7.15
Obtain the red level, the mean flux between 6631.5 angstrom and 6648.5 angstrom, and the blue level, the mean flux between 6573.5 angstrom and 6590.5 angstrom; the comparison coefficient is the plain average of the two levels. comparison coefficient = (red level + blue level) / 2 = 16.3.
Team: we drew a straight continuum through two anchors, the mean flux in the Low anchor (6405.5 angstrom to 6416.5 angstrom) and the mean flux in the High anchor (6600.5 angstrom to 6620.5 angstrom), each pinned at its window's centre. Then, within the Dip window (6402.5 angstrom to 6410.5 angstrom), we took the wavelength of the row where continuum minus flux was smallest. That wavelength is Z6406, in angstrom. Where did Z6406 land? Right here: 6410 angstrom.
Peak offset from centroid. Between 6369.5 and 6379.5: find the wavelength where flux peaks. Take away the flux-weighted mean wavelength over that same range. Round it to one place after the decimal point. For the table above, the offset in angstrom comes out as 4.5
